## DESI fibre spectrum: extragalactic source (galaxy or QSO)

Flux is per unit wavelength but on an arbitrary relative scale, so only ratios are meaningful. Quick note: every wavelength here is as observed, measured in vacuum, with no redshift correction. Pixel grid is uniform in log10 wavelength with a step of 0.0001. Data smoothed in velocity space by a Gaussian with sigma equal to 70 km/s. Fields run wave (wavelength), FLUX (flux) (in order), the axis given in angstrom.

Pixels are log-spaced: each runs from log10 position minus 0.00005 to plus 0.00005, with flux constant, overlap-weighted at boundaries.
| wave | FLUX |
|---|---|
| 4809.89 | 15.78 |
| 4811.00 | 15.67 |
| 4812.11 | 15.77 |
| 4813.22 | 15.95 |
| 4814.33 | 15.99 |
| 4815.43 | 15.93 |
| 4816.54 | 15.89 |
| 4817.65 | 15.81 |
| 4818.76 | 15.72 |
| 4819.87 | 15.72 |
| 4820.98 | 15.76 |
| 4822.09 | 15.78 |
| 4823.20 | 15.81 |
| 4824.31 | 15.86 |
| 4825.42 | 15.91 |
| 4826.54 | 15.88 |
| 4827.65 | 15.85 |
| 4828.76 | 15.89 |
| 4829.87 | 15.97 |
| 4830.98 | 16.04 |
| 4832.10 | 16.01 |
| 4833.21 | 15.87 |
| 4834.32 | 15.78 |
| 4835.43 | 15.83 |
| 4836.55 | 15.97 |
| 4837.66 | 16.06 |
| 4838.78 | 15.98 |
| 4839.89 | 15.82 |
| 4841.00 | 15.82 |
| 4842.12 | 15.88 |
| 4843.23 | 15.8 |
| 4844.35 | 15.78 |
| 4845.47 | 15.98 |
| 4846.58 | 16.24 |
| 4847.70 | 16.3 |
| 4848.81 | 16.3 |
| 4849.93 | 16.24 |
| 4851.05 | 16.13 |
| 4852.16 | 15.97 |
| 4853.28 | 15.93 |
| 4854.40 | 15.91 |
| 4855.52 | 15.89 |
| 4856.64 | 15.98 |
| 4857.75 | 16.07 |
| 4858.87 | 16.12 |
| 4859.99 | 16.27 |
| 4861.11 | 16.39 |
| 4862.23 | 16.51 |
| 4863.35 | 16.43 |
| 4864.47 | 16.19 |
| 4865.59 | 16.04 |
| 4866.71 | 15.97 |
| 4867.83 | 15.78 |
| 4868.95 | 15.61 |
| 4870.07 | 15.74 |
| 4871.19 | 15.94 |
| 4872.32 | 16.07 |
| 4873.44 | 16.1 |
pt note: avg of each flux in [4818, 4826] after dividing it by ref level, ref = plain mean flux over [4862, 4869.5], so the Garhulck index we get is 0.982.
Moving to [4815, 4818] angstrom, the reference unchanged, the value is 0.988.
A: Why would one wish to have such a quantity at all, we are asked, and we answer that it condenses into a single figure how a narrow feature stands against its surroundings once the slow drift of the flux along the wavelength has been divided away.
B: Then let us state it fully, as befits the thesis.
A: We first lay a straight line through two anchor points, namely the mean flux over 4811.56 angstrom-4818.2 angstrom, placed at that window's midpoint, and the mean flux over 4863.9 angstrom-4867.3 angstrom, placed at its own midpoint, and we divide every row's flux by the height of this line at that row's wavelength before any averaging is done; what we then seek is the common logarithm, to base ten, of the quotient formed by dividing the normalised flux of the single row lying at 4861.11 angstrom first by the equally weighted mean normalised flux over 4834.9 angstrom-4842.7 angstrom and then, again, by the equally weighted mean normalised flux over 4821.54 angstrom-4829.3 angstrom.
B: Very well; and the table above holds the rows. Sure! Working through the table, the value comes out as 0.013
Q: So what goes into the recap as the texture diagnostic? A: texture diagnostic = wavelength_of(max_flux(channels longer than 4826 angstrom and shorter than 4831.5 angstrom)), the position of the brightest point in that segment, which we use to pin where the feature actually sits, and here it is 4830.98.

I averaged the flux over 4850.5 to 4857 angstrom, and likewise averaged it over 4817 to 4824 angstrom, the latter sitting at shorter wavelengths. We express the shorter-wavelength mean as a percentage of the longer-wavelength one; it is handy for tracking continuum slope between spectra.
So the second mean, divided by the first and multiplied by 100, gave 99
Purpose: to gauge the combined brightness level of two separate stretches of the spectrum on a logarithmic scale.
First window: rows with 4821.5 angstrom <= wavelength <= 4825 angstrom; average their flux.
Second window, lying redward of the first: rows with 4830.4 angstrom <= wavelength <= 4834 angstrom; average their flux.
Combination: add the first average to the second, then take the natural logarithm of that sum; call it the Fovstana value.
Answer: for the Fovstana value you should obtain 3.46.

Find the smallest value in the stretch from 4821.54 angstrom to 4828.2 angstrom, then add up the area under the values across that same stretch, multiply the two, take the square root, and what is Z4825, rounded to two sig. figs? 41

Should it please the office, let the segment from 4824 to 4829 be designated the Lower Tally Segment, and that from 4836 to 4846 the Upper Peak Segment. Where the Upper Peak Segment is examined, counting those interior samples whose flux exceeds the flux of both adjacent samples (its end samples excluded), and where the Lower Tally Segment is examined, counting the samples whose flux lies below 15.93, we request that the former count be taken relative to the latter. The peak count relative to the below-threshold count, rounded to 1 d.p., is 0.4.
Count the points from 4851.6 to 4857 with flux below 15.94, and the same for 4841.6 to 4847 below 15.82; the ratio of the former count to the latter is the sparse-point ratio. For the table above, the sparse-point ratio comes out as 1.5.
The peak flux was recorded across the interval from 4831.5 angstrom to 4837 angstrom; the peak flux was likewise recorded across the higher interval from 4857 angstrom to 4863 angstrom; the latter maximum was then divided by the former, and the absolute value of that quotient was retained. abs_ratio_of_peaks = 1.03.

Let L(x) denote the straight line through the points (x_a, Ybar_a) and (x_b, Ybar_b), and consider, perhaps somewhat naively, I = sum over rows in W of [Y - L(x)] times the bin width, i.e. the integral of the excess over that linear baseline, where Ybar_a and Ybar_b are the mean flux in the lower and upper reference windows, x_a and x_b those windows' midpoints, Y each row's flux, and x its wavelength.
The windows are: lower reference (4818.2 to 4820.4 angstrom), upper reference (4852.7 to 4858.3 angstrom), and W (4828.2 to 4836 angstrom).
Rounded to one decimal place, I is 0.9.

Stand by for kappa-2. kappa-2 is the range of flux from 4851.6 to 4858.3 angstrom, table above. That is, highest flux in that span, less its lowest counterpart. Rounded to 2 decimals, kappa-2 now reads 0.18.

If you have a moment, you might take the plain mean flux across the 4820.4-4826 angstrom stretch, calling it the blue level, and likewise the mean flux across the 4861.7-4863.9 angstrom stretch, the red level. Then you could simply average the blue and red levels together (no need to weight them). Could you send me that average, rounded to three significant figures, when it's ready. 16.1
